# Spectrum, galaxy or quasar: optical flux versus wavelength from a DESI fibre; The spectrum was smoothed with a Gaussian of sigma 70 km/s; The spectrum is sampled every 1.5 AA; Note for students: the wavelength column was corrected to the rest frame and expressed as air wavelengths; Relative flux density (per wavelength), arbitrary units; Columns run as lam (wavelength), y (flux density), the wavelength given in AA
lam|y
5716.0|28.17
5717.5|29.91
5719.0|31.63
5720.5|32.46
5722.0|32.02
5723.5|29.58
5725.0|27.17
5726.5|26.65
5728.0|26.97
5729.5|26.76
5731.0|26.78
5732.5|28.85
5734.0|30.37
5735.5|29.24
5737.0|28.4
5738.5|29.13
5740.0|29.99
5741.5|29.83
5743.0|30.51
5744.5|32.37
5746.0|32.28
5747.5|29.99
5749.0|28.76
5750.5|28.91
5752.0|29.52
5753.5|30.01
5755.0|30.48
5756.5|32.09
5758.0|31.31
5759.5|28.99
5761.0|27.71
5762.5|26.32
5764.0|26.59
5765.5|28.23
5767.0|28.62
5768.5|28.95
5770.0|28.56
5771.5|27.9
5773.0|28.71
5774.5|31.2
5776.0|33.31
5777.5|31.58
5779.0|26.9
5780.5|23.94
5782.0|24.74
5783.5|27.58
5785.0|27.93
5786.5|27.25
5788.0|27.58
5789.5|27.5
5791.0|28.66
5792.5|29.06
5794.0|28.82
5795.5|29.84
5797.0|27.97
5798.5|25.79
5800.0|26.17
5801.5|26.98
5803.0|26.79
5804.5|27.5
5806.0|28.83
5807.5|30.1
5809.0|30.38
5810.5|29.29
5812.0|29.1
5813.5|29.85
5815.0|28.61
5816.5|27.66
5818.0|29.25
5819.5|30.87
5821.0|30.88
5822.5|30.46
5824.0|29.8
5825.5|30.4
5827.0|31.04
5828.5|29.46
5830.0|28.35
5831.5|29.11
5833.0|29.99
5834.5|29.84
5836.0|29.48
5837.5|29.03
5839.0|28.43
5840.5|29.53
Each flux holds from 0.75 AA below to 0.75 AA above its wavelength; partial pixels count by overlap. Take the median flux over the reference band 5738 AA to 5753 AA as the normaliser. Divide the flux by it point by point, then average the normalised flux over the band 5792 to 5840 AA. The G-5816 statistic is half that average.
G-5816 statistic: 0.485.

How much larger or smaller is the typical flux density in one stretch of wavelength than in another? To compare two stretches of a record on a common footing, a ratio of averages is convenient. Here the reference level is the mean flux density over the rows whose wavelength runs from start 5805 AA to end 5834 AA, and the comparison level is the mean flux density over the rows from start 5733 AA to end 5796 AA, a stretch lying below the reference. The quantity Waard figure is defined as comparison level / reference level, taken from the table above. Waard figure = 0.98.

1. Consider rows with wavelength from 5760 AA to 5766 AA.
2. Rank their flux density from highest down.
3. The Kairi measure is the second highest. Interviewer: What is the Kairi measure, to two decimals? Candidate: 27.71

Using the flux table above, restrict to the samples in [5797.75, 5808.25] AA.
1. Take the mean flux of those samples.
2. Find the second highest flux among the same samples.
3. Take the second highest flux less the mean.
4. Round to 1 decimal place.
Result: 1.4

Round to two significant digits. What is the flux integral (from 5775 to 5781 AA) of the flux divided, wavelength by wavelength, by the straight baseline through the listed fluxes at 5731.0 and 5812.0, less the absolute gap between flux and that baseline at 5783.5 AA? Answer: 5.5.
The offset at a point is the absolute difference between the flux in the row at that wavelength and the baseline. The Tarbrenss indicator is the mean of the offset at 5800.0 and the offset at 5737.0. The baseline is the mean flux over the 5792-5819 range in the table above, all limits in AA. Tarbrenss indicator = 1.2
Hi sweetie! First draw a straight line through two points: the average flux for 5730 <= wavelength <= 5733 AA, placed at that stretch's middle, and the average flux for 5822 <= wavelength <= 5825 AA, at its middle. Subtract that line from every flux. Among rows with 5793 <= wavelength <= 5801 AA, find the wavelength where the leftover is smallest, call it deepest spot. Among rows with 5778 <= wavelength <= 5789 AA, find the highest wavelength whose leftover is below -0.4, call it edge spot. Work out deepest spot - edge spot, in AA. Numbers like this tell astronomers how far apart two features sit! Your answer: 10.5 AA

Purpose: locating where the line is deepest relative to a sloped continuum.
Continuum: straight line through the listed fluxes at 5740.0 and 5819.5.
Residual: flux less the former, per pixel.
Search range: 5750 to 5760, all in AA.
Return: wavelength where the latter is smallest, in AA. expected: 5759.5 AA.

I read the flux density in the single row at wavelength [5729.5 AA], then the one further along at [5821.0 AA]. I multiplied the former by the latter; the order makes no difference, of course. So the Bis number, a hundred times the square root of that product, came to 2875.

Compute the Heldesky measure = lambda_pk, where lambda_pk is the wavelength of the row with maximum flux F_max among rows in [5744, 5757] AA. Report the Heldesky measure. 5744.5 AA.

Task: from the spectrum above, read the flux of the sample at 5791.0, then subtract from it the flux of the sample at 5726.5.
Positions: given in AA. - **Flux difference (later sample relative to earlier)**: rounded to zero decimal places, 2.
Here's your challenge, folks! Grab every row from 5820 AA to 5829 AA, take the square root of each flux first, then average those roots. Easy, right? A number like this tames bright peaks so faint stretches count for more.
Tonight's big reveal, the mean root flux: 5.51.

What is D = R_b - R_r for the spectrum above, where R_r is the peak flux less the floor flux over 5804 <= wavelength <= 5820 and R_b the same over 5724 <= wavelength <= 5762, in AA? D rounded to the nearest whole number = 2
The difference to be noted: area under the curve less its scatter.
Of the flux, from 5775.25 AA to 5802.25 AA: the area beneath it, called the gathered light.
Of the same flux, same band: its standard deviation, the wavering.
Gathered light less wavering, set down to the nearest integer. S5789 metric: 750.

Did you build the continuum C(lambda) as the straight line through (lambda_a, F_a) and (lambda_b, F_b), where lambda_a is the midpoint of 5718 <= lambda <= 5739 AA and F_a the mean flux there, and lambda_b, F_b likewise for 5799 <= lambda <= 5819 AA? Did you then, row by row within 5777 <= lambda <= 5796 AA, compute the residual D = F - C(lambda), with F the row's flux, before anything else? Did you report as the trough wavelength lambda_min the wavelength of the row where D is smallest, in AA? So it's 5780.5 AA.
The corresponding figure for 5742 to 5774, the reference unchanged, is 5762.5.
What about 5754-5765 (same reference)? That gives 5762.5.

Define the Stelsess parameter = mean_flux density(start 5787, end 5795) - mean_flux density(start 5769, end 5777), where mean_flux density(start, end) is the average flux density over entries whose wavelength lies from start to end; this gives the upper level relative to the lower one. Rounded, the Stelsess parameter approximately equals -1.6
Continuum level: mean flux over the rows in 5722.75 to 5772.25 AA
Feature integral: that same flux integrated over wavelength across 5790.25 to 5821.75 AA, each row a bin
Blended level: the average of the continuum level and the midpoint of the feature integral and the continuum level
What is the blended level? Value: 248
